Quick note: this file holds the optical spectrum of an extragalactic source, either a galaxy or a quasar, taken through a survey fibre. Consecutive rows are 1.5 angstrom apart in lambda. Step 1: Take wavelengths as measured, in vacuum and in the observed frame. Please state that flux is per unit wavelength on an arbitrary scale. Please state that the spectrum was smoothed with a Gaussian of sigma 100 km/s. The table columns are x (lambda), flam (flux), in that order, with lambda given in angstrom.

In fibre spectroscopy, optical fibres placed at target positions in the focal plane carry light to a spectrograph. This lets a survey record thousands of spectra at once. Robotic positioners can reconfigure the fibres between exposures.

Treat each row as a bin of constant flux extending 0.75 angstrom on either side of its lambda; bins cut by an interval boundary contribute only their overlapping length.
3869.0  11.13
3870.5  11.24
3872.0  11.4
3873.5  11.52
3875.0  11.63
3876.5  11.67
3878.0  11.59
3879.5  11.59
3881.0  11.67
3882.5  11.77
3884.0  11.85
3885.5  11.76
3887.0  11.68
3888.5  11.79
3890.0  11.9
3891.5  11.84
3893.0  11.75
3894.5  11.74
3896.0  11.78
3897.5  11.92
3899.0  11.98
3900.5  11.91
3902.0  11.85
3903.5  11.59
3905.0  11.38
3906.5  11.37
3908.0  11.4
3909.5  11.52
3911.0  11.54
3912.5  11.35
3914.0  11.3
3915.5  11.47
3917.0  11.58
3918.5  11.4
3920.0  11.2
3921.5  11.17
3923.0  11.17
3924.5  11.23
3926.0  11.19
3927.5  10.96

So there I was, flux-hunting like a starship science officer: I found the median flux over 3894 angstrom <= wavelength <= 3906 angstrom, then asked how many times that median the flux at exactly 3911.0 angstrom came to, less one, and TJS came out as -0.0233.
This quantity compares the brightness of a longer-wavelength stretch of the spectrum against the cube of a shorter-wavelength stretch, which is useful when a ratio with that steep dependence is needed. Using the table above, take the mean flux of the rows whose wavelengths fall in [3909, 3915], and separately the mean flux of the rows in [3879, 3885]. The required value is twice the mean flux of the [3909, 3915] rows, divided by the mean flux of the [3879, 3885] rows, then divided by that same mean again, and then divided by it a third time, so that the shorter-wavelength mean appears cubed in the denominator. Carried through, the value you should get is 0.0142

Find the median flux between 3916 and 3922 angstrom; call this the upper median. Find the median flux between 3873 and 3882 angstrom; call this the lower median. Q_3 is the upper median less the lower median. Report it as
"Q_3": -0.31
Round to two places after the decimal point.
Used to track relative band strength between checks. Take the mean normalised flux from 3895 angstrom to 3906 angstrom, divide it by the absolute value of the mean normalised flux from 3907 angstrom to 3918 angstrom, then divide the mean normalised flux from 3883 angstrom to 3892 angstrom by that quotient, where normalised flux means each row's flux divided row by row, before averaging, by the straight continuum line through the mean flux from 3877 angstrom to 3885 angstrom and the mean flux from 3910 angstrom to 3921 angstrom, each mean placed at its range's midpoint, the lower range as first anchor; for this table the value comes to 1.00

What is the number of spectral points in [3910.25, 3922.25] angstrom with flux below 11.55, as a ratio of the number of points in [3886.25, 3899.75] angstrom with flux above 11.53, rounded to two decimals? 0.78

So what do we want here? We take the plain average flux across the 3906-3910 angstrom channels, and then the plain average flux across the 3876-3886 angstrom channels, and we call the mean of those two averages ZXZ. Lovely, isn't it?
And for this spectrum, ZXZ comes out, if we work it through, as 11.6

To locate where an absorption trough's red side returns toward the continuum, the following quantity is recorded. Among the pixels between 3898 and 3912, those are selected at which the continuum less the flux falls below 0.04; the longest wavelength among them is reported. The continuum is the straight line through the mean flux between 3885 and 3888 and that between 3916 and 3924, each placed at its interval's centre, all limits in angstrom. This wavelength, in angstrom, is 3911.0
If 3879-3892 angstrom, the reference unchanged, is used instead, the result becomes 3891.5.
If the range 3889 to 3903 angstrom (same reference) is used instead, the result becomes 3902.0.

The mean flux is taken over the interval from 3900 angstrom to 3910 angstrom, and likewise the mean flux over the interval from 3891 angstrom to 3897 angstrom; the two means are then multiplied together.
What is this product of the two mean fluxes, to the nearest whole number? 136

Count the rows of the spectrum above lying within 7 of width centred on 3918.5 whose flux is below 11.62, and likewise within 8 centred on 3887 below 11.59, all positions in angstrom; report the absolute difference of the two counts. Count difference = 5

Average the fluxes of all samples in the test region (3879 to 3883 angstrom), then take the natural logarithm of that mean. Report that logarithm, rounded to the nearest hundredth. 2.46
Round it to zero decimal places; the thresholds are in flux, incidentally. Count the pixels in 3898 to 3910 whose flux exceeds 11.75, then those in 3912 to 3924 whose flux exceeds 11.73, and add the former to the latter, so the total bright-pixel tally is 3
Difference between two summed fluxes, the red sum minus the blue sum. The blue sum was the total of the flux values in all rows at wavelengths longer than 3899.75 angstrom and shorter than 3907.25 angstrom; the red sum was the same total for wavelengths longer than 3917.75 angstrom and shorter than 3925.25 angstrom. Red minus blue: -1.9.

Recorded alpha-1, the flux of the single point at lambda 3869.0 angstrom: 11.13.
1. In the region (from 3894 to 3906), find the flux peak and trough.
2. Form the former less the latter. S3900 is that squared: 0.36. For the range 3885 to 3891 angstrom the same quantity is 0.05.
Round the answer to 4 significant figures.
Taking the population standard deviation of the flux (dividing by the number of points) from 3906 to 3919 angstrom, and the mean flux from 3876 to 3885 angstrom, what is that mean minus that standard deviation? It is 11.60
